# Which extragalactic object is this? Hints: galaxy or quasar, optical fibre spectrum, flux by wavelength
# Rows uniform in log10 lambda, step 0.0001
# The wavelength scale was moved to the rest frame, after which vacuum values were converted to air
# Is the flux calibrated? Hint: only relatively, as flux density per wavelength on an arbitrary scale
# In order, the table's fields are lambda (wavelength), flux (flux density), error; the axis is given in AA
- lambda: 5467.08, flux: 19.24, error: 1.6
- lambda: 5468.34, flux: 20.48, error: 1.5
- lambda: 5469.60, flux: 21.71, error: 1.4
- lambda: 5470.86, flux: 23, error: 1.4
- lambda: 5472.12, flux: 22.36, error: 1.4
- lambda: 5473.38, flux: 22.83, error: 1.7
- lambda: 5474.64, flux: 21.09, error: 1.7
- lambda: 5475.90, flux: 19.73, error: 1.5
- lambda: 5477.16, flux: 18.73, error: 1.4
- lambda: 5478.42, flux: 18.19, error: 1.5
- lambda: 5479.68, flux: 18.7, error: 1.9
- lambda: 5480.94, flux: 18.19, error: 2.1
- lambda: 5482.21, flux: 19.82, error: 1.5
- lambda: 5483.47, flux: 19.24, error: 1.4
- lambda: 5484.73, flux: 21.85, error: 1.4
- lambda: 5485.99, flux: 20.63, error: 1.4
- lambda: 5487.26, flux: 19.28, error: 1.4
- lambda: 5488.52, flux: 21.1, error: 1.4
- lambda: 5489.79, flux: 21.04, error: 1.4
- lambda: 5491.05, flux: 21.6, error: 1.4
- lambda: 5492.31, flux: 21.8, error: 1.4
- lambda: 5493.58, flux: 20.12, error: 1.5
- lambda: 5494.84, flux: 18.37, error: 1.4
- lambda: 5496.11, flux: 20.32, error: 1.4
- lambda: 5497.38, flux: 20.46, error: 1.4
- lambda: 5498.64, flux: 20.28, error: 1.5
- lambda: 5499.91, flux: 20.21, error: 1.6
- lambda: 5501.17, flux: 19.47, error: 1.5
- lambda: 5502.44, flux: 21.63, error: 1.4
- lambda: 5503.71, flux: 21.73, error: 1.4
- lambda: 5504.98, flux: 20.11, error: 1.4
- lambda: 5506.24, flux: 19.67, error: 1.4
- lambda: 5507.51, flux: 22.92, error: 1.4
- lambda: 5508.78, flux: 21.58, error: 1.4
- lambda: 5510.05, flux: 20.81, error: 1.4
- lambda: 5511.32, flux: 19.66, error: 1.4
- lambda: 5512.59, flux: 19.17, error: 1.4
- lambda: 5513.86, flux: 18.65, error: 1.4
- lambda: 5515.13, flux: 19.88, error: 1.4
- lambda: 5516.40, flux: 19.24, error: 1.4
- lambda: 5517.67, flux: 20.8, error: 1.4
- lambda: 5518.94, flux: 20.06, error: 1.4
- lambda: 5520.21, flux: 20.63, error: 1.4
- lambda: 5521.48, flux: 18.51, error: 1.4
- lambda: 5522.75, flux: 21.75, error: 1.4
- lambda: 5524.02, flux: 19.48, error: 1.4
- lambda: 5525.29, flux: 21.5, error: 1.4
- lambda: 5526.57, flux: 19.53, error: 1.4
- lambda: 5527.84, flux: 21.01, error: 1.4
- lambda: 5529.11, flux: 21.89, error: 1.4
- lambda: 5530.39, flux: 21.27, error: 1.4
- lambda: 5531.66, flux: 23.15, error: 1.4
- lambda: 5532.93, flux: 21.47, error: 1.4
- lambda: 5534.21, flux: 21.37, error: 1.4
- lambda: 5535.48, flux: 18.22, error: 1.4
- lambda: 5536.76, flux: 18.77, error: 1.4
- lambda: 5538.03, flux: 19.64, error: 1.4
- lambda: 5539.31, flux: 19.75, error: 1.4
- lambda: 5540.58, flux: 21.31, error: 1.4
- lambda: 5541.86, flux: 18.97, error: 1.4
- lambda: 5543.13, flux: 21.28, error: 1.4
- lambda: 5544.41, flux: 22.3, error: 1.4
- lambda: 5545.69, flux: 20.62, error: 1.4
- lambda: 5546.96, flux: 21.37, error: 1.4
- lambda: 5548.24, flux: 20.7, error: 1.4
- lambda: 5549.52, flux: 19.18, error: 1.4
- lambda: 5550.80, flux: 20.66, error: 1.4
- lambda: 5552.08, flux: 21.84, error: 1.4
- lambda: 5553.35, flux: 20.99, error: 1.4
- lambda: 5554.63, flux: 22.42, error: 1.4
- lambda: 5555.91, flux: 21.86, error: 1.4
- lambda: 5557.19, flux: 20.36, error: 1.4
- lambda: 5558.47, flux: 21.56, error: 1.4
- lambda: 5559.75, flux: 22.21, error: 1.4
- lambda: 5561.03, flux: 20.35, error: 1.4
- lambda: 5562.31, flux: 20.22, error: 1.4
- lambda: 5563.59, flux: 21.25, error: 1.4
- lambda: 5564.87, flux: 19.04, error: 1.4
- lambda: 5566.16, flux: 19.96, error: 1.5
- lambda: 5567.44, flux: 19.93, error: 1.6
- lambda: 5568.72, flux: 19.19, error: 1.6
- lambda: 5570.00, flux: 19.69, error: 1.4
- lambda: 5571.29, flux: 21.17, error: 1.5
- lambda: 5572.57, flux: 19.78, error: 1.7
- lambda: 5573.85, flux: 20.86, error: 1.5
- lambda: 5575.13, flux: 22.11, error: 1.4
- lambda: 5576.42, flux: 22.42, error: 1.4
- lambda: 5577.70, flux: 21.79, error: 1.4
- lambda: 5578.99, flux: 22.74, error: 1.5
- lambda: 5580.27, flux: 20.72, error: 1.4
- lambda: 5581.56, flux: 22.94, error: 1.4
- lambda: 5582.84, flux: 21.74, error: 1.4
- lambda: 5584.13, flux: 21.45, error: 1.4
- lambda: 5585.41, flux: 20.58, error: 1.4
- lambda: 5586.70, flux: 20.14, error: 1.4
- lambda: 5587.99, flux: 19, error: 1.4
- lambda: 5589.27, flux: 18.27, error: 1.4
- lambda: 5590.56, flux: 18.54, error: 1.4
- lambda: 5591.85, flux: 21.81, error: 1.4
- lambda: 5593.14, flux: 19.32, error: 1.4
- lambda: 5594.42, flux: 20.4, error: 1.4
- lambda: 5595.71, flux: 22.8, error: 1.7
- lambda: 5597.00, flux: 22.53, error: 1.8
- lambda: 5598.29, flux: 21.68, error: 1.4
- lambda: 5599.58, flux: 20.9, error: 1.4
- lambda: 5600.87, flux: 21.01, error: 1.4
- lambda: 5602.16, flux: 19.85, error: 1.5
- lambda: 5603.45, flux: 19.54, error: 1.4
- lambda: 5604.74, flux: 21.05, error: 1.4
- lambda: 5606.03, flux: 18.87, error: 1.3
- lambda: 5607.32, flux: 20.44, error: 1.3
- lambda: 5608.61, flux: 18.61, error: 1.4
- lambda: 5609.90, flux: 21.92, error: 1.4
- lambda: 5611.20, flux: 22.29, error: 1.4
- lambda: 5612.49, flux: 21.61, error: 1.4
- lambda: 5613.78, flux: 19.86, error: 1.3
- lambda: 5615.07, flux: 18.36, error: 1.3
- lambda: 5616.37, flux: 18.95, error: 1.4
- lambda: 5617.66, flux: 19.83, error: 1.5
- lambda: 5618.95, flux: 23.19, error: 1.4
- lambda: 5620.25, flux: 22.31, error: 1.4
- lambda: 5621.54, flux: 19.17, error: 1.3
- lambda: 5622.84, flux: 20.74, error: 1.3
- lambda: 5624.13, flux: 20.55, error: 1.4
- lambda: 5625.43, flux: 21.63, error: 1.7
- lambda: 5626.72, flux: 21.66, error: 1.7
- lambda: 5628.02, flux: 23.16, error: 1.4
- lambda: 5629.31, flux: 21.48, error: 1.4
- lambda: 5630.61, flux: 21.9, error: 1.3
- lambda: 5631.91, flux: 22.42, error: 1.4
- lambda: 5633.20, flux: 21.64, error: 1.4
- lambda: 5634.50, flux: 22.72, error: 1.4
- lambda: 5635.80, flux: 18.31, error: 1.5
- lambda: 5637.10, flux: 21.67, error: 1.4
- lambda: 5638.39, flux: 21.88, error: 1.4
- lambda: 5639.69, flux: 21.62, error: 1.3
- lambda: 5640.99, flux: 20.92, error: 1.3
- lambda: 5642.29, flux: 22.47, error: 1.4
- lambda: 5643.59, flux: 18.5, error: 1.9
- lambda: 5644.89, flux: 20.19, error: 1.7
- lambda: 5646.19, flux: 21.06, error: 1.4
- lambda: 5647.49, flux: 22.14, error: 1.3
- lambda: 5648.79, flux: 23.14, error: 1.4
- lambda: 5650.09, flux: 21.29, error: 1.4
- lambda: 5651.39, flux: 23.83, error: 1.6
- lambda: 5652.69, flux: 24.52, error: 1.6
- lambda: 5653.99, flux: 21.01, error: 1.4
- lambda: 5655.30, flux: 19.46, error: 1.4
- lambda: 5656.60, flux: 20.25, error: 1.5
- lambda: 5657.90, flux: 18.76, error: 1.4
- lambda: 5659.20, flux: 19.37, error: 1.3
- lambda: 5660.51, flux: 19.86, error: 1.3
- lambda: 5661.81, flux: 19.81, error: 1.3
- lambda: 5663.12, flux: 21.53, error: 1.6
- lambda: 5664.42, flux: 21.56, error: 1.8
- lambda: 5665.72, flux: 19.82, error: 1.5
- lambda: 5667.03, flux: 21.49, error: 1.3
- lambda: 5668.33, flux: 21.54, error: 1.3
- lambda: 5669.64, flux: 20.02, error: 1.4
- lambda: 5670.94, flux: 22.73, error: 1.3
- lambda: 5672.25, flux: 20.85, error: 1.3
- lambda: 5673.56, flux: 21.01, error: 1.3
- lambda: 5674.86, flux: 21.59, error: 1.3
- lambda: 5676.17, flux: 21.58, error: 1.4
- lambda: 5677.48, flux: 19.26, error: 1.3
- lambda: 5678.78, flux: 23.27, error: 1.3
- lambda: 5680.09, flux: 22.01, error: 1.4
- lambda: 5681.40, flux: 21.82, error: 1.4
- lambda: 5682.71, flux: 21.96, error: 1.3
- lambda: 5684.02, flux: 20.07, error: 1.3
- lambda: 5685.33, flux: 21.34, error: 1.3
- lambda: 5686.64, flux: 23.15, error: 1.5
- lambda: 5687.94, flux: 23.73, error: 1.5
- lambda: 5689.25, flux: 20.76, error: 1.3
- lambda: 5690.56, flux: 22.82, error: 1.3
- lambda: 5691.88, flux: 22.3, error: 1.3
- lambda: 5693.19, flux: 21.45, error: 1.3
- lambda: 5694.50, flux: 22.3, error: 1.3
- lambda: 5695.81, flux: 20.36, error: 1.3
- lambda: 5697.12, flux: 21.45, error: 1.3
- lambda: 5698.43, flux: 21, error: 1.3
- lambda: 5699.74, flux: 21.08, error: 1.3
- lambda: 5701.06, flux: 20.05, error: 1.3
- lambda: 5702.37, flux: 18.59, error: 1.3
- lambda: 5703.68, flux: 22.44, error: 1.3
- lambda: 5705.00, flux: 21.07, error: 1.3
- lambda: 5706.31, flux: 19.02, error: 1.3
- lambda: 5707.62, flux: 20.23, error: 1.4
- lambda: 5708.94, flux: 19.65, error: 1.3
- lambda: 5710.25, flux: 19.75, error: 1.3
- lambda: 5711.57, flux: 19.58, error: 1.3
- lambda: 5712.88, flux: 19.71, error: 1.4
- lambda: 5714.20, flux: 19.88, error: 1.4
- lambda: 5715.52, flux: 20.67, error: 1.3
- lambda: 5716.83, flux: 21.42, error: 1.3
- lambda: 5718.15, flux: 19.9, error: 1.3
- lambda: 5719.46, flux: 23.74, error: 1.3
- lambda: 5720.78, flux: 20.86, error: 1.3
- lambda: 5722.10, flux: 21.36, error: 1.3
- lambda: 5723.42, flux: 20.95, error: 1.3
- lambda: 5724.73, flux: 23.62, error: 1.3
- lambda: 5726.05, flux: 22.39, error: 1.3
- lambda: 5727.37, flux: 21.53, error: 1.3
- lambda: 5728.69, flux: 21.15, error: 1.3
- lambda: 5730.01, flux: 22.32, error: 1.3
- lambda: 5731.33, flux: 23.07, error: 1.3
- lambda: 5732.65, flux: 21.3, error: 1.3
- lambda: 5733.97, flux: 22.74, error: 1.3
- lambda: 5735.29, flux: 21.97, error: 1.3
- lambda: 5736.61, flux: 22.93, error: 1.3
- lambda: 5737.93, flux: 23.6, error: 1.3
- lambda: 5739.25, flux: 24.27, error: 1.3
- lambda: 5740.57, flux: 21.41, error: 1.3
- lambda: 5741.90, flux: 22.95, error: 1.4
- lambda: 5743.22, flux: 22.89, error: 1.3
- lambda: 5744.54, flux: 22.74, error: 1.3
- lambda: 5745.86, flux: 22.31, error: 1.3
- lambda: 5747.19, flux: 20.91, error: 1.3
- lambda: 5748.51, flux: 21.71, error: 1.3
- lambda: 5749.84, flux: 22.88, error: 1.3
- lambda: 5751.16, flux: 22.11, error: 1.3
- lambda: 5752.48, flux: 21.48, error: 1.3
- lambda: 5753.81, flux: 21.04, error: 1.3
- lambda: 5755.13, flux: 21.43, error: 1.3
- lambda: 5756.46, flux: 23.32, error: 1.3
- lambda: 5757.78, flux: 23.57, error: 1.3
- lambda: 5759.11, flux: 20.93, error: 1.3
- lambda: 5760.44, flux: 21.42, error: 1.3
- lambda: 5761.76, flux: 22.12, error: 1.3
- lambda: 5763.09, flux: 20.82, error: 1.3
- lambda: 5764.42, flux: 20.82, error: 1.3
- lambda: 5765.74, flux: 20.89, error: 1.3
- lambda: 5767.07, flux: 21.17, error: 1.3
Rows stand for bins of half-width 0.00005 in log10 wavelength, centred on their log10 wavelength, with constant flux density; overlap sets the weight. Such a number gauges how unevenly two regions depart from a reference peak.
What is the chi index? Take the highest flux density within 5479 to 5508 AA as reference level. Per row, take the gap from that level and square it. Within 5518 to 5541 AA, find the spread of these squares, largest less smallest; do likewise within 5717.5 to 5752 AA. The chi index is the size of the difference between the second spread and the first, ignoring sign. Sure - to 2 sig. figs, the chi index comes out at 13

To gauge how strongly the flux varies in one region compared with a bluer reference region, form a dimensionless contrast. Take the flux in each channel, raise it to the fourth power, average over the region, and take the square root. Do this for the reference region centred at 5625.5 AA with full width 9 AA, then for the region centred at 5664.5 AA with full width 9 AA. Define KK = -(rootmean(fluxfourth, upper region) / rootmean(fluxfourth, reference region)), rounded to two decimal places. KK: -0.96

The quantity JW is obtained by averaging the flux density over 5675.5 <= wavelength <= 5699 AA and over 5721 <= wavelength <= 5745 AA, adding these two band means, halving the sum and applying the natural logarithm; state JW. 3.09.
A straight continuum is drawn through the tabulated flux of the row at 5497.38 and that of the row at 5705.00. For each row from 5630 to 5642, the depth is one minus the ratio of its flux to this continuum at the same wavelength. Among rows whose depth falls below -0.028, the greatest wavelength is 5639.69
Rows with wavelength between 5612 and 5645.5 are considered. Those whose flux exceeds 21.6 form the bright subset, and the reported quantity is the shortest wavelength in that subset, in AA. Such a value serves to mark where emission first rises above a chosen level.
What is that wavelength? 5612.49 AA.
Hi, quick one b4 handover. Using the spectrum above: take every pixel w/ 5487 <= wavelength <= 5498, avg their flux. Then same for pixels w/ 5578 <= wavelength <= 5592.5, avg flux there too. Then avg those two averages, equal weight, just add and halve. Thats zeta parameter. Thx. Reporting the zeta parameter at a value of 20.6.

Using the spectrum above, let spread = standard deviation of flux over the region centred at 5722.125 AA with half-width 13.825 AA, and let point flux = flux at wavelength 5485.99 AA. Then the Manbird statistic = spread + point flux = 21.9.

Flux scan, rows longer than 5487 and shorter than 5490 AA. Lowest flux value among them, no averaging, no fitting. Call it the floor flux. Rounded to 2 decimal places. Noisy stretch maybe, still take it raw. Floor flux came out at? 19.28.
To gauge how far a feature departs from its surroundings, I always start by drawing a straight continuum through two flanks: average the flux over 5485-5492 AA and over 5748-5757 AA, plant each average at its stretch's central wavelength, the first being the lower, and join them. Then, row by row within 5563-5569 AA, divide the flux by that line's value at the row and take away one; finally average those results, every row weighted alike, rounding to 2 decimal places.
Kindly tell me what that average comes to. -0.06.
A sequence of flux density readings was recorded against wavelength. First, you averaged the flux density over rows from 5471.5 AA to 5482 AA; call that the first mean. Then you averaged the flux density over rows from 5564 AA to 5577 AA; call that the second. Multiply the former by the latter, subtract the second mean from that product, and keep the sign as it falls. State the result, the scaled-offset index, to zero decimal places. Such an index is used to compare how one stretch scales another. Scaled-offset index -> 387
